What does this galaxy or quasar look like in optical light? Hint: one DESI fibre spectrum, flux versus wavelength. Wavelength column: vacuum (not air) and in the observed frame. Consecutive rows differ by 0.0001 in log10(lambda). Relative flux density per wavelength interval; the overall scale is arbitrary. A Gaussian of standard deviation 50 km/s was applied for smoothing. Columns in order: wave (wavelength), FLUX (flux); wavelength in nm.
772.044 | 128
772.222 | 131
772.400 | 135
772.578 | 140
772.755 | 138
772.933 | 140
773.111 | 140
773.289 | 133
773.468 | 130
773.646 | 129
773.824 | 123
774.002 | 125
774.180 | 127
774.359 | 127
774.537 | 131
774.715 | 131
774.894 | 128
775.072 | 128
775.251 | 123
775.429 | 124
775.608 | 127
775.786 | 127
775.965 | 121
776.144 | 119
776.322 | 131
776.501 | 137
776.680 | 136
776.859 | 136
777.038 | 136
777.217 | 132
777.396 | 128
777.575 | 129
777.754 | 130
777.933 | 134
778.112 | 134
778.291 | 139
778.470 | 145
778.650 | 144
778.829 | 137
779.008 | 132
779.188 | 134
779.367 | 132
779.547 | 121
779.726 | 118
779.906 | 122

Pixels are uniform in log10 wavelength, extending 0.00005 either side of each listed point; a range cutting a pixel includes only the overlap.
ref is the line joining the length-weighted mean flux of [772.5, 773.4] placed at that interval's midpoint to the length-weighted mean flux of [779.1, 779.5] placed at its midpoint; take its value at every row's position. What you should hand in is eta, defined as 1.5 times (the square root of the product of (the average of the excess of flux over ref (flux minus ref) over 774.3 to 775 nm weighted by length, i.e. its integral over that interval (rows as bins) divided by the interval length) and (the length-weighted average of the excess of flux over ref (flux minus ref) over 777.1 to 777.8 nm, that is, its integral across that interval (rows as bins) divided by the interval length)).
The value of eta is 7.5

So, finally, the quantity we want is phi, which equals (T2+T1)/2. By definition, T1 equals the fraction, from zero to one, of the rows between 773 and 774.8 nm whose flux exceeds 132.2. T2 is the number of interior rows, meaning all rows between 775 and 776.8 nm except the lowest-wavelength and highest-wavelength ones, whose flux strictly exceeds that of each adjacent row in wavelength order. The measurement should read 0.6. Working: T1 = 0.20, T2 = 1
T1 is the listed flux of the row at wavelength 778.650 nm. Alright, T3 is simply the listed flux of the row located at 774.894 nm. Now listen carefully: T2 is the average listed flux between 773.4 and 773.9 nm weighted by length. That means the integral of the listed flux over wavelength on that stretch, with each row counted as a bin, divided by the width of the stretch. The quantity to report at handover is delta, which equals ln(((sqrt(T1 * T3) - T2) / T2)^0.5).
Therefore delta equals -1.4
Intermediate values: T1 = 144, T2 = 127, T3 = 128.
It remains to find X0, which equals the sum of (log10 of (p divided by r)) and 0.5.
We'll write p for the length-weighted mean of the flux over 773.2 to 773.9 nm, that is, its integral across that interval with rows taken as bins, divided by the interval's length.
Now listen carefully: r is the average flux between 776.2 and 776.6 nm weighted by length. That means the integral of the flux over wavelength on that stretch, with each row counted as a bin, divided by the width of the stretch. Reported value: 0.486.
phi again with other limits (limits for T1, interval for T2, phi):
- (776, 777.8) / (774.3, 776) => 0.2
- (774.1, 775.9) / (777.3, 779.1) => 0.5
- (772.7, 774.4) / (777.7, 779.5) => 1.2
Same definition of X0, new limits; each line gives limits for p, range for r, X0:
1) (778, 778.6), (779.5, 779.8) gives 0.567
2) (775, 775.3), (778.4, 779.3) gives 0.459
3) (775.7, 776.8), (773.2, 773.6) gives 0.492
